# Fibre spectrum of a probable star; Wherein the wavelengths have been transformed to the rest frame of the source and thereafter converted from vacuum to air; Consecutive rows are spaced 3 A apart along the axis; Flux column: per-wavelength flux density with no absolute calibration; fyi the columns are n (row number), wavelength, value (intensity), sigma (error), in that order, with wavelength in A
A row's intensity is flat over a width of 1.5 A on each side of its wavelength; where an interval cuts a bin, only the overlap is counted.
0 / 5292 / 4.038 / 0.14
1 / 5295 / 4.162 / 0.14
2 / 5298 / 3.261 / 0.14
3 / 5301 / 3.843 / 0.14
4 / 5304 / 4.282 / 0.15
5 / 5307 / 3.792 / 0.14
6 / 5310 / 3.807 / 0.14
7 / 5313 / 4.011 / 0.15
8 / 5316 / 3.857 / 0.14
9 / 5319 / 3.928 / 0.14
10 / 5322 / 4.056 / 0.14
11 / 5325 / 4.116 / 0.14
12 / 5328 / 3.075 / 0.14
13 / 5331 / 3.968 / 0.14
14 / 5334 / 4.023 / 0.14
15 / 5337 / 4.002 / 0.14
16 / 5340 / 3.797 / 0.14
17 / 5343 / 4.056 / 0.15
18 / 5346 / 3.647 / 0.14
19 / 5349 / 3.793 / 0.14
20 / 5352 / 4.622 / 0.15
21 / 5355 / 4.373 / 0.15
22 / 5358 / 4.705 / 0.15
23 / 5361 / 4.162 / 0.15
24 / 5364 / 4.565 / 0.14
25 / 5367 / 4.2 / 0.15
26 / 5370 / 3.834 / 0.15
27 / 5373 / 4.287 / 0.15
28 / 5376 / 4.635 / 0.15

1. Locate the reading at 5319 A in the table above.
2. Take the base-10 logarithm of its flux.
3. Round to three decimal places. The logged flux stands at 0.594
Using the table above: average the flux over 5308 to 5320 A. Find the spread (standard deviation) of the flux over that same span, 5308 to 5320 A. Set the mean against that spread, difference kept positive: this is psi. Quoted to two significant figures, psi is 3.8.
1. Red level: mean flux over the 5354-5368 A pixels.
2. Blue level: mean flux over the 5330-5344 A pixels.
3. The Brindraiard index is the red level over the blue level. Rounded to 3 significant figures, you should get 1.11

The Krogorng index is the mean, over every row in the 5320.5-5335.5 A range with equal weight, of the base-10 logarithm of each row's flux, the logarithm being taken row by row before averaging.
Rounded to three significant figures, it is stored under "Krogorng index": 0.583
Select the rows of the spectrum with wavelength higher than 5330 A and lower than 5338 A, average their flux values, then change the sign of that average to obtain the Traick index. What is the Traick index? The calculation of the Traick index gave -4.00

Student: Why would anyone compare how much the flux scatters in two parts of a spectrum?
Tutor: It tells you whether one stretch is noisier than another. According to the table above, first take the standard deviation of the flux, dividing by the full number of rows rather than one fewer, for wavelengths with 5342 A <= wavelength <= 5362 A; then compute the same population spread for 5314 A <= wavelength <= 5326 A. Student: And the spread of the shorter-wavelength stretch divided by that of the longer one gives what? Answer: 0.3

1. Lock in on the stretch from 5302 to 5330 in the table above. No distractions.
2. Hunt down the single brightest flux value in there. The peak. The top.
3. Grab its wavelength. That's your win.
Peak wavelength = 5304 A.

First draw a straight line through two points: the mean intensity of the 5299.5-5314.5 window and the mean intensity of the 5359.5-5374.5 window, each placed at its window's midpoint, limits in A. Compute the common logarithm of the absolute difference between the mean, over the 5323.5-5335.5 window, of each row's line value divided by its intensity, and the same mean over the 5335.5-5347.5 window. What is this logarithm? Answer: -1.67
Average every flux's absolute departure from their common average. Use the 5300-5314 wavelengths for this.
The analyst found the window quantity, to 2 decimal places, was 0.16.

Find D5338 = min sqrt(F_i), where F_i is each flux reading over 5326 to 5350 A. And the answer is 1.75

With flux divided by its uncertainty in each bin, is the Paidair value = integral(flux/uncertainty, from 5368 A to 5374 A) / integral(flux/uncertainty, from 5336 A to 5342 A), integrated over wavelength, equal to 0.97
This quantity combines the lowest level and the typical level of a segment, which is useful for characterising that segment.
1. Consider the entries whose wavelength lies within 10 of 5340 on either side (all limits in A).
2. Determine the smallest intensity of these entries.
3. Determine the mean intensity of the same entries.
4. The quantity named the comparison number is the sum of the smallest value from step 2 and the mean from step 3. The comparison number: 7.5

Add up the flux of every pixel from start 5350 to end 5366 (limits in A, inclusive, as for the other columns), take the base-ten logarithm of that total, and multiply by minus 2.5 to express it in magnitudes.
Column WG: -3.38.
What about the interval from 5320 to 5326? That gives -2.28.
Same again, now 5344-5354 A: -2.70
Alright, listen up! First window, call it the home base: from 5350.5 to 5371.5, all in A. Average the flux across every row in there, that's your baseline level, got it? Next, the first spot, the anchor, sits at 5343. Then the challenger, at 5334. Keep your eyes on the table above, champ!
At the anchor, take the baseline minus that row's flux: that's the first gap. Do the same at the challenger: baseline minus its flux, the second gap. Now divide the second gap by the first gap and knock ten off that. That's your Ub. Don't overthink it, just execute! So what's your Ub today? -8.9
